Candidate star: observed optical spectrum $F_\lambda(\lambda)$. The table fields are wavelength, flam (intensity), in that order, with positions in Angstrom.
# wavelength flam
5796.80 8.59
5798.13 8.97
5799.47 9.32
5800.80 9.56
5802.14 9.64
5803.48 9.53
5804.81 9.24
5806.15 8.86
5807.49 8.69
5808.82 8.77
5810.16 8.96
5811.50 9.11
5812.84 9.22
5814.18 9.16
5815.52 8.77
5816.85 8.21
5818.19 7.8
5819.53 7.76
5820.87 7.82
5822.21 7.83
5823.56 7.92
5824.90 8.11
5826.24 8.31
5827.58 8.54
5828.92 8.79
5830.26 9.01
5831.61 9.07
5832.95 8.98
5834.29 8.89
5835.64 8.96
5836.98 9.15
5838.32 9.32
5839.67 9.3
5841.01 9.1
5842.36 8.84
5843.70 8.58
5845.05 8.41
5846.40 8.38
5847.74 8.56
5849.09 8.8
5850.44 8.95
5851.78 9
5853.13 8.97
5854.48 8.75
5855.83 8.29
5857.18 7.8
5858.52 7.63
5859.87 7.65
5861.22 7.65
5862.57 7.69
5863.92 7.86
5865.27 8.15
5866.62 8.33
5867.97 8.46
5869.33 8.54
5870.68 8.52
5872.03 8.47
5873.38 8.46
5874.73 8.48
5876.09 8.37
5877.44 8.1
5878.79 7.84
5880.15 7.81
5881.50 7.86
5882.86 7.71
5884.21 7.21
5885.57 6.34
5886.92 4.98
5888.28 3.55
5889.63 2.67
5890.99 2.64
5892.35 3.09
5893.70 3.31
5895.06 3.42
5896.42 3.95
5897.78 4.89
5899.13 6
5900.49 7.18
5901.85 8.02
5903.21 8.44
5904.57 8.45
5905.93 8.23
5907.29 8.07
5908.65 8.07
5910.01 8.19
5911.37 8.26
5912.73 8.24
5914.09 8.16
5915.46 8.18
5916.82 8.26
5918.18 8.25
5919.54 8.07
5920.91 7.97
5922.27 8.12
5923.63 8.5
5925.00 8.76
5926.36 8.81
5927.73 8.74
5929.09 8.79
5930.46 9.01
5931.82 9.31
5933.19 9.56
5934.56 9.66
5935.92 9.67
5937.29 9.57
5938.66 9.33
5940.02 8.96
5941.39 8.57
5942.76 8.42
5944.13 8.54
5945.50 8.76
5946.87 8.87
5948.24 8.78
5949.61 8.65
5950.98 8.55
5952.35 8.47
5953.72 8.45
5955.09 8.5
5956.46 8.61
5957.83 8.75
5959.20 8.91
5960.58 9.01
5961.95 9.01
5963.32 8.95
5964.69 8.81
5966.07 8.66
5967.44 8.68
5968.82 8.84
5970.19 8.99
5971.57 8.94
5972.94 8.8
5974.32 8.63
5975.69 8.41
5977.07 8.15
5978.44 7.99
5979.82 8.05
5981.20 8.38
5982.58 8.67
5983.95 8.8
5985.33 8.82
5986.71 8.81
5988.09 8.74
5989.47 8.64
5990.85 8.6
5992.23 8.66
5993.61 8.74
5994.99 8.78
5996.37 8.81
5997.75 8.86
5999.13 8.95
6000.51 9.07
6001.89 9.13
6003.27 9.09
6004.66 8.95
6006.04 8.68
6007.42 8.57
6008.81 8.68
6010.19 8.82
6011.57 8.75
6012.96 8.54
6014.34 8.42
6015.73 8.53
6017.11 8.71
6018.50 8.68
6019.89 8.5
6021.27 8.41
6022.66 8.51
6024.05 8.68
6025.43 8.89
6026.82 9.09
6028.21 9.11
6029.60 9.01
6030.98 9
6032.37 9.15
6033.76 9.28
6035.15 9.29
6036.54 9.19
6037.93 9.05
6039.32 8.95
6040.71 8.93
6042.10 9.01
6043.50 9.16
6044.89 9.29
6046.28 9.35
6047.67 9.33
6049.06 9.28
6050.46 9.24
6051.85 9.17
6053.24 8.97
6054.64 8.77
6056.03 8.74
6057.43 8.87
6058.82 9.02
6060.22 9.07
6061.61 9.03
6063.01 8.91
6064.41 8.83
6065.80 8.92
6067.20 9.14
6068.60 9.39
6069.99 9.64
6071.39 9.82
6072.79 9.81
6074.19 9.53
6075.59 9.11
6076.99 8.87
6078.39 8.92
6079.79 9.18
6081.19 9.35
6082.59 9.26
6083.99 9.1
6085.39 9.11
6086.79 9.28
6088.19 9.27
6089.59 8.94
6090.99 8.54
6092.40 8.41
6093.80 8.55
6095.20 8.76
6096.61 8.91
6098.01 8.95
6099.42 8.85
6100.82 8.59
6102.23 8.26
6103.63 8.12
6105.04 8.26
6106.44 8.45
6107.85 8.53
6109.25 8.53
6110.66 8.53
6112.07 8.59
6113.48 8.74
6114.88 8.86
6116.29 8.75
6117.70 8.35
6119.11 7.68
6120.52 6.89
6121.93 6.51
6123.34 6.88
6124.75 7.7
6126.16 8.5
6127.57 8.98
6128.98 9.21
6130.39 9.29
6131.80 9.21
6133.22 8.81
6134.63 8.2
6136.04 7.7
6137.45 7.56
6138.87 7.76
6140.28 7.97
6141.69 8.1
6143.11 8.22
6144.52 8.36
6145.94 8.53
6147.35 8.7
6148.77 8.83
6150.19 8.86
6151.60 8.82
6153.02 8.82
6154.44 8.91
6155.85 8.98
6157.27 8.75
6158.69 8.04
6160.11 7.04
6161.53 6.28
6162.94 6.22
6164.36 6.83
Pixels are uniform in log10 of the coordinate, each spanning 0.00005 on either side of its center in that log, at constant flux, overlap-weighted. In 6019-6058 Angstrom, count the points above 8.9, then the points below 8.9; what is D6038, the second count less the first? -12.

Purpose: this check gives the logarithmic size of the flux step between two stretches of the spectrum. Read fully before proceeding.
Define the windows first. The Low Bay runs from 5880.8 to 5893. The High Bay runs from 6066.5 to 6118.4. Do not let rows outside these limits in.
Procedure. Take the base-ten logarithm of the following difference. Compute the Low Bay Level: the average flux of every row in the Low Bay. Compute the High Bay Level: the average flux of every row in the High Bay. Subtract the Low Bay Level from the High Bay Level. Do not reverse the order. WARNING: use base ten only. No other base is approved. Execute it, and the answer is 0.6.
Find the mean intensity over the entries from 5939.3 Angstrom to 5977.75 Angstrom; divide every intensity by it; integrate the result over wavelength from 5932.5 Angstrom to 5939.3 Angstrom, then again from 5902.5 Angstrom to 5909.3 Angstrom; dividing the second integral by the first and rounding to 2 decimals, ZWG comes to 0.86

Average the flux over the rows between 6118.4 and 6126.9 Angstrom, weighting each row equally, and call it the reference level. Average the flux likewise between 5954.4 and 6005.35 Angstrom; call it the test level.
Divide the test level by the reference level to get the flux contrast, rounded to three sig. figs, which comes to 1.19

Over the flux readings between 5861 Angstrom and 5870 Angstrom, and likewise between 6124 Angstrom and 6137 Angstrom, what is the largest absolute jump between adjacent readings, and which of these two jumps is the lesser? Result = 0.29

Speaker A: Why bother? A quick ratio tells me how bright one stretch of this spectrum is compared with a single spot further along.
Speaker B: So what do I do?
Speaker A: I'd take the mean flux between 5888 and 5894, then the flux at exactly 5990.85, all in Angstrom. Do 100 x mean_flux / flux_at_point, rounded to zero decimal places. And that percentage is 35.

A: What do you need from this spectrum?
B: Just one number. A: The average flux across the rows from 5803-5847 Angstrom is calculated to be 8.71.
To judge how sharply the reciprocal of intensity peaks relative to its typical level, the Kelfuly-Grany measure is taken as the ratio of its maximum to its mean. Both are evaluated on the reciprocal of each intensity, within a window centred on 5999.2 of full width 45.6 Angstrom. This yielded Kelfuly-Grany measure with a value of 1.08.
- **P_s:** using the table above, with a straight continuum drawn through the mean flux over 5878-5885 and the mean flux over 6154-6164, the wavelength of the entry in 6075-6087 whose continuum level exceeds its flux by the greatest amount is 6076.99 Angstrom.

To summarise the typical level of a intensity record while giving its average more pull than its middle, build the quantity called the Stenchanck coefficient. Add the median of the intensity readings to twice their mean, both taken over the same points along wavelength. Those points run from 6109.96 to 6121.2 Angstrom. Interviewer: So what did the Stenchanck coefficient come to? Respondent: 25.2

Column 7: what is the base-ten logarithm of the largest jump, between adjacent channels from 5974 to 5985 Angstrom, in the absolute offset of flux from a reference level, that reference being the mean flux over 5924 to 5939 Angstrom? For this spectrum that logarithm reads -0.5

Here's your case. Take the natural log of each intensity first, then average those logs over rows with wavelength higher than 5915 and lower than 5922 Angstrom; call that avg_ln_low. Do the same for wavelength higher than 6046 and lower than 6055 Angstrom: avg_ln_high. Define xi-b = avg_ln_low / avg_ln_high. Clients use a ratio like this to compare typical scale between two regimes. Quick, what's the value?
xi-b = 0.95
